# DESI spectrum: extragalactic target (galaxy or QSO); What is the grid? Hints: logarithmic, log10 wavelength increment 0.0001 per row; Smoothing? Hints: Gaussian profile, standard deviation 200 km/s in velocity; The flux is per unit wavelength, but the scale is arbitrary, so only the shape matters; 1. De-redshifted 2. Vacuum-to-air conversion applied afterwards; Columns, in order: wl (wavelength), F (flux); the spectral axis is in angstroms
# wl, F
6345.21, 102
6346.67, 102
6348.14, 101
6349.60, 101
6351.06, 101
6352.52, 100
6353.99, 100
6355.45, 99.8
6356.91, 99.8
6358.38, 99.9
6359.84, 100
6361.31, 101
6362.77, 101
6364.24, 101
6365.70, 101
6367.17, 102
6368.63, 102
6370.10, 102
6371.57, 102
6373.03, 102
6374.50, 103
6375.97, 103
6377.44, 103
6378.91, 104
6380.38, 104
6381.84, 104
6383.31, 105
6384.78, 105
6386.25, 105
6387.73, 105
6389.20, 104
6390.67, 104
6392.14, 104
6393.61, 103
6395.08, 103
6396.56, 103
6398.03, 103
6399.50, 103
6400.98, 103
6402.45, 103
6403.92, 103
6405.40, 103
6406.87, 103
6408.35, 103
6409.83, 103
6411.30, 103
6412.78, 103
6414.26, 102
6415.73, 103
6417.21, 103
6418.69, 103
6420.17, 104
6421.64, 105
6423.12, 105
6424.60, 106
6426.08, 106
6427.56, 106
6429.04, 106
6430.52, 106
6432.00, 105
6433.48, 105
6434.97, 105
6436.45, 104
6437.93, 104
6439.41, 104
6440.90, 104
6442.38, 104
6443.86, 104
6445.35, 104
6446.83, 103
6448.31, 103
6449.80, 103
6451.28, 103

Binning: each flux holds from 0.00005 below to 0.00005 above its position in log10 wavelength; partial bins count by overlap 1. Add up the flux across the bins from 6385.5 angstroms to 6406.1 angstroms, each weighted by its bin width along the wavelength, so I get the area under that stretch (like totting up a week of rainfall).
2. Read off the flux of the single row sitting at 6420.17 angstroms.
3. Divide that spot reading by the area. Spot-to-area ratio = 0.049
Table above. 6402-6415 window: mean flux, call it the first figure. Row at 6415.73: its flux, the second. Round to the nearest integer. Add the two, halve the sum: 103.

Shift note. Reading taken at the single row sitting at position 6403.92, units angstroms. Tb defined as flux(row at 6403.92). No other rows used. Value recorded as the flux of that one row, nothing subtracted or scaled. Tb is 103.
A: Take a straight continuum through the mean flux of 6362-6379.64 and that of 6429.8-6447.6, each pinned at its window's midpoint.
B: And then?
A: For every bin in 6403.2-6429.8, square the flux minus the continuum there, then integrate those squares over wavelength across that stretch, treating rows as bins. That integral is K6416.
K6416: 36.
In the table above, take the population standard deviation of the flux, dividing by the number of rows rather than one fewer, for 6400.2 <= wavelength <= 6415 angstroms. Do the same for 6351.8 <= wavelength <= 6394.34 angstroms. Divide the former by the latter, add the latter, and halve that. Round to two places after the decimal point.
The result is 0.96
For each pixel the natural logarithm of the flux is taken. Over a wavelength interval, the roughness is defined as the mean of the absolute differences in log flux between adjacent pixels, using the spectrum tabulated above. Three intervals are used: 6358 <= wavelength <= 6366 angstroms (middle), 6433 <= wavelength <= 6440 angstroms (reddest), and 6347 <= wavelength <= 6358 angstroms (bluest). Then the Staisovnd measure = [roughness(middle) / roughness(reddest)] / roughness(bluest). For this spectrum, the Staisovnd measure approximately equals 460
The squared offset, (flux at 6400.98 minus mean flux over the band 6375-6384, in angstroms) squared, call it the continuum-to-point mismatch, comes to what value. 0.7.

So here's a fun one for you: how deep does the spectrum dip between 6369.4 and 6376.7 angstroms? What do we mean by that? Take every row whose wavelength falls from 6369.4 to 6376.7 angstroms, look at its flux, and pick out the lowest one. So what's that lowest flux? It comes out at 102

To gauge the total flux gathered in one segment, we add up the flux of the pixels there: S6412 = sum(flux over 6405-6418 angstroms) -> 926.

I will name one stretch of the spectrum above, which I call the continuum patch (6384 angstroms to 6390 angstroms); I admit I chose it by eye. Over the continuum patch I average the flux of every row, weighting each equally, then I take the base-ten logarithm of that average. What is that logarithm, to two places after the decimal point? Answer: 2.02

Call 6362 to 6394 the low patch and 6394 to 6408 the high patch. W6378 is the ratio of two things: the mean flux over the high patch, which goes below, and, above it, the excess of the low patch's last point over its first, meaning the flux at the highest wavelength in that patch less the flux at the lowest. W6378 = 0.019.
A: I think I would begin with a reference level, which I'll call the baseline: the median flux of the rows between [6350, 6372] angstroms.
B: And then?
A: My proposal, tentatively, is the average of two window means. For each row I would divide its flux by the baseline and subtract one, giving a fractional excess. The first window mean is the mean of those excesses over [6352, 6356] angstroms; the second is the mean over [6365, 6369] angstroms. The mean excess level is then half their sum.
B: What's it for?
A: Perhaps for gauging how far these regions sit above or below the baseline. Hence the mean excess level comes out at -0.002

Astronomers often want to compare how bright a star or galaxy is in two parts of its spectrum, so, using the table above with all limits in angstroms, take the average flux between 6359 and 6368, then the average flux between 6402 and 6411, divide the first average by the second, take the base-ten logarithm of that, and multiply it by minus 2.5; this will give 0.021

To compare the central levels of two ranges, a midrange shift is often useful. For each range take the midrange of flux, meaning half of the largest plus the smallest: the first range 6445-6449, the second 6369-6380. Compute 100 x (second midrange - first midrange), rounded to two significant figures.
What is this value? -50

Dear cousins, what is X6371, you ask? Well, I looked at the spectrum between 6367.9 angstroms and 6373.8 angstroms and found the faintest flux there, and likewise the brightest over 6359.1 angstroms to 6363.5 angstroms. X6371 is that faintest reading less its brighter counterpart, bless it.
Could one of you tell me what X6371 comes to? 1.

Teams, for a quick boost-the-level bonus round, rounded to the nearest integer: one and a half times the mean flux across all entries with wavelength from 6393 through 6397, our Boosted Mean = 154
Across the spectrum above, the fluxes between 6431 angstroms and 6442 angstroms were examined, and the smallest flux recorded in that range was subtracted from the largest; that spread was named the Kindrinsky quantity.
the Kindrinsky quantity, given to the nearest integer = 1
